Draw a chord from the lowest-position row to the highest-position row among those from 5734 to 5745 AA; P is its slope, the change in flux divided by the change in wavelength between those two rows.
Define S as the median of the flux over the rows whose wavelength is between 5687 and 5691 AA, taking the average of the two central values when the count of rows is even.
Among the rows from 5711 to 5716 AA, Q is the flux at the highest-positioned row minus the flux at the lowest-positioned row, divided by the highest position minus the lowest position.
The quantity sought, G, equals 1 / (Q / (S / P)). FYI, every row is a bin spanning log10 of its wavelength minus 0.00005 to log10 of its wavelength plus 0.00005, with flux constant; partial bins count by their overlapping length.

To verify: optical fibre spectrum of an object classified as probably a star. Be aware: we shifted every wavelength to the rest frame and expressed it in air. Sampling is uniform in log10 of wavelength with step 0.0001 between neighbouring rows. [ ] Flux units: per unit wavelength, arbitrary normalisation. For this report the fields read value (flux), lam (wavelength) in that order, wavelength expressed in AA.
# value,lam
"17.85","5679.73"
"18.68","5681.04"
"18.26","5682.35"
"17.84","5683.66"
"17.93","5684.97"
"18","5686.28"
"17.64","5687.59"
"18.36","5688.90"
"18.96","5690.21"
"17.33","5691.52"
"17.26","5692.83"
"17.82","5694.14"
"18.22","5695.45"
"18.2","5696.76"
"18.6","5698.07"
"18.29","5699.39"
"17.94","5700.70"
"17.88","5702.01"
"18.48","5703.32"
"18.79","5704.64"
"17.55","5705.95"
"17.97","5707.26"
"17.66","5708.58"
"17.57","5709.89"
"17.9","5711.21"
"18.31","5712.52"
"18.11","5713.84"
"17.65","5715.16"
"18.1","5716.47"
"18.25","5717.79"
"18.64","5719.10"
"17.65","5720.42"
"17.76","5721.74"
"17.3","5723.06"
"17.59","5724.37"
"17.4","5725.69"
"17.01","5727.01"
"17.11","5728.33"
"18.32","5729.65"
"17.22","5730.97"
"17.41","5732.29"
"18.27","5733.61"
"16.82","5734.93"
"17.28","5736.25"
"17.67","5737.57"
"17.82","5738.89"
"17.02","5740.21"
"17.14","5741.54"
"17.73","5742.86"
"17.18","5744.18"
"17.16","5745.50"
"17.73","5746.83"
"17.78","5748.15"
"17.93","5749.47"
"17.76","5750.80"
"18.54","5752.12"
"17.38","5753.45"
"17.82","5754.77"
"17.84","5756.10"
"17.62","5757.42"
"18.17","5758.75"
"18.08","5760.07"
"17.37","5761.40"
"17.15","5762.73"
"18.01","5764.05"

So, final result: -7454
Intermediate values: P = 0.04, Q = -0.06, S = 18.4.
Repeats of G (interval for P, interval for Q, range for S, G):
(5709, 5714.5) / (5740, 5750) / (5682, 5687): 1337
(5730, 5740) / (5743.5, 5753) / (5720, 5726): 1356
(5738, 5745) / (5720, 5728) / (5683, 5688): 1522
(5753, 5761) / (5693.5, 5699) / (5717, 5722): 858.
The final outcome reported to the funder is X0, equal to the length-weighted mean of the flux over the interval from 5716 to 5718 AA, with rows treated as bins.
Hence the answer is 18.1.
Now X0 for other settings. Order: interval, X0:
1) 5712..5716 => 18.0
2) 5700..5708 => 18.1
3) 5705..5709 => 17.8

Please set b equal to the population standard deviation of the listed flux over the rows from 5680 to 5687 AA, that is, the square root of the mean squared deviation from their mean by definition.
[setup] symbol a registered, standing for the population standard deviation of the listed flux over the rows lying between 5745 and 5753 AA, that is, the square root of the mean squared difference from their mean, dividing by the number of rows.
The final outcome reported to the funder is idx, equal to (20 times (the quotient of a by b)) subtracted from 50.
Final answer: 23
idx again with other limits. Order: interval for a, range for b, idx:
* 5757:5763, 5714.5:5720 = 28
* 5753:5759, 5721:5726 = 20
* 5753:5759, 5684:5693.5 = 41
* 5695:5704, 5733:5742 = 40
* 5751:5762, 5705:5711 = 5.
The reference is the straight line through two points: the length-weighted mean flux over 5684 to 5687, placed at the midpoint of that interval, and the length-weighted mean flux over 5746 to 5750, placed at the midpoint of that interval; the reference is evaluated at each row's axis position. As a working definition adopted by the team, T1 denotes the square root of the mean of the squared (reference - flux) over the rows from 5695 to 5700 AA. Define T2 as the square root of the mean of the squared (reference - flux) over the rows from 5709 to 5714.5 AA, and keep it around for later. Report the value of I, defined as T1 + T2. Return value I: 0.75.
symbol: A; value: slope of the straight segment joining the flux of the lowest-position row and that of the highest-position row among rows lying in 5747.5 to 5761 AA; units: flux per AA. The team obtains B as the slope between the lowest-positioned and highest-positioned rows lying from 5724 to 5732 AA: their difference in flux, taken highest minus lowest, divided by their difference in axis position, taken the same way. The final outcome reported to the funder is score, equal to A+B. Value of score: -0.03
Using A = 0.03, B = -0.06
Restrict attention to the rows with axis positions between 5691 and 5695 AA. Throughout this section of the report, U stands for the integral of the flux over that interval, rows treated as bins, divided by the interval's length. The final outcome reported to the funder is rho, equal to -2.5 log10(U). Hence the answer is -3.11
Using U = 17.5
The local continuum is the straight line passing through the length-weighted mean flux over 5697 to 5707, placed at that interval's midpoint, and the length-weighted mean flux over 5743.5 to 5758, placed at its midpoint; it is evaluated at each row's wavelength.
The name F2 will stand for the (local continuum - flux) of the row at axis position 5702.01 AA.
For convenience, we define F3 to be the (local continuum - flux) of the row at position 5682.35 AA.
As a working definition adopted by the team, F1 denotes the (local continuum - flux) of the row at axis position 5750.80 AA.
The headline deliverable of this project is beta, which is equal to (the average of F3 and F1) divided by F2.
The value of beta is 0.2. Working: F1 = -0.1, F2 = 0.3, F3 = 0.16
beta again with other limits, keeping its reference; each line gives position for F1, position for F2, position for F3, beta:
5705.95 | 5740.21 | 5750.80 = 0.4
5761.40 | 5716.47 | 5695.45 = -4.1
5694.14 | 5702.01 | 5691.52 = 2.2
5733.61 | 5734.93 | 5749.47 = -0.3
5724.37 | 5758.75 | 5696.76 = -0.4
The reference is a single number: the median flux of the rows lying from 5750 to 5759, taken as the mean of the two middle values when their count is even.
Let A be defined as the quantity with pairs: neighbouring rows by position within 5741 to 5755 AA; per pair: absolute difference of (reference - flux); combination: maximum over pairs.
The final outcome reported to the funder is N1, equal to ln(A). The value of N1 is 0.15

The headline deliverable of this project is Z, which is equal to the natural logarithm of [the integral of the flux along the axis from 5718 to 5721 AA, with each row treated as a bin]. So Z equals 4.00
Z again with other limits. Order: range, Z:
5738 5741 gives 3.95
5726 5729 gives 3.94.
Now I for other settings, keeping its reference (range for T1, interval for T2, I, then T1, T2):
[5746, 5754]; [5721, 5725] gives 0.71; 0.36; 0.35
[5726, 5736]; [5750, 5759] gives 1.04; 0.67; 0.37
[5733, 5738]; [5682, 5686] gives 0.81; 0.61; 0.19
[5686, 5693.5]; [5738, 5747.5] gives 1.11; 0.60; 0.51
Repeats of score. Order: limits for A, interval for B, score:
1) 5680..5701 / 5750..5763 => -0.09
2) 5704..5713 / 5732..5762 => -0.06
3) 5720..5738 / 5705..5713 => 0.12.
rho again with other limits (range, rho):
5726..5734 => -3.11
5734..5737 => -3.09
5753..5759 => -3.12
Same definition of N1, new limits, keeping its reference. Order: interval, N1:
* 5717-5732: 0.19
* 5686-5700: 0.49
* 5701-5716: 0.22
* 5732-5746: 0.37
